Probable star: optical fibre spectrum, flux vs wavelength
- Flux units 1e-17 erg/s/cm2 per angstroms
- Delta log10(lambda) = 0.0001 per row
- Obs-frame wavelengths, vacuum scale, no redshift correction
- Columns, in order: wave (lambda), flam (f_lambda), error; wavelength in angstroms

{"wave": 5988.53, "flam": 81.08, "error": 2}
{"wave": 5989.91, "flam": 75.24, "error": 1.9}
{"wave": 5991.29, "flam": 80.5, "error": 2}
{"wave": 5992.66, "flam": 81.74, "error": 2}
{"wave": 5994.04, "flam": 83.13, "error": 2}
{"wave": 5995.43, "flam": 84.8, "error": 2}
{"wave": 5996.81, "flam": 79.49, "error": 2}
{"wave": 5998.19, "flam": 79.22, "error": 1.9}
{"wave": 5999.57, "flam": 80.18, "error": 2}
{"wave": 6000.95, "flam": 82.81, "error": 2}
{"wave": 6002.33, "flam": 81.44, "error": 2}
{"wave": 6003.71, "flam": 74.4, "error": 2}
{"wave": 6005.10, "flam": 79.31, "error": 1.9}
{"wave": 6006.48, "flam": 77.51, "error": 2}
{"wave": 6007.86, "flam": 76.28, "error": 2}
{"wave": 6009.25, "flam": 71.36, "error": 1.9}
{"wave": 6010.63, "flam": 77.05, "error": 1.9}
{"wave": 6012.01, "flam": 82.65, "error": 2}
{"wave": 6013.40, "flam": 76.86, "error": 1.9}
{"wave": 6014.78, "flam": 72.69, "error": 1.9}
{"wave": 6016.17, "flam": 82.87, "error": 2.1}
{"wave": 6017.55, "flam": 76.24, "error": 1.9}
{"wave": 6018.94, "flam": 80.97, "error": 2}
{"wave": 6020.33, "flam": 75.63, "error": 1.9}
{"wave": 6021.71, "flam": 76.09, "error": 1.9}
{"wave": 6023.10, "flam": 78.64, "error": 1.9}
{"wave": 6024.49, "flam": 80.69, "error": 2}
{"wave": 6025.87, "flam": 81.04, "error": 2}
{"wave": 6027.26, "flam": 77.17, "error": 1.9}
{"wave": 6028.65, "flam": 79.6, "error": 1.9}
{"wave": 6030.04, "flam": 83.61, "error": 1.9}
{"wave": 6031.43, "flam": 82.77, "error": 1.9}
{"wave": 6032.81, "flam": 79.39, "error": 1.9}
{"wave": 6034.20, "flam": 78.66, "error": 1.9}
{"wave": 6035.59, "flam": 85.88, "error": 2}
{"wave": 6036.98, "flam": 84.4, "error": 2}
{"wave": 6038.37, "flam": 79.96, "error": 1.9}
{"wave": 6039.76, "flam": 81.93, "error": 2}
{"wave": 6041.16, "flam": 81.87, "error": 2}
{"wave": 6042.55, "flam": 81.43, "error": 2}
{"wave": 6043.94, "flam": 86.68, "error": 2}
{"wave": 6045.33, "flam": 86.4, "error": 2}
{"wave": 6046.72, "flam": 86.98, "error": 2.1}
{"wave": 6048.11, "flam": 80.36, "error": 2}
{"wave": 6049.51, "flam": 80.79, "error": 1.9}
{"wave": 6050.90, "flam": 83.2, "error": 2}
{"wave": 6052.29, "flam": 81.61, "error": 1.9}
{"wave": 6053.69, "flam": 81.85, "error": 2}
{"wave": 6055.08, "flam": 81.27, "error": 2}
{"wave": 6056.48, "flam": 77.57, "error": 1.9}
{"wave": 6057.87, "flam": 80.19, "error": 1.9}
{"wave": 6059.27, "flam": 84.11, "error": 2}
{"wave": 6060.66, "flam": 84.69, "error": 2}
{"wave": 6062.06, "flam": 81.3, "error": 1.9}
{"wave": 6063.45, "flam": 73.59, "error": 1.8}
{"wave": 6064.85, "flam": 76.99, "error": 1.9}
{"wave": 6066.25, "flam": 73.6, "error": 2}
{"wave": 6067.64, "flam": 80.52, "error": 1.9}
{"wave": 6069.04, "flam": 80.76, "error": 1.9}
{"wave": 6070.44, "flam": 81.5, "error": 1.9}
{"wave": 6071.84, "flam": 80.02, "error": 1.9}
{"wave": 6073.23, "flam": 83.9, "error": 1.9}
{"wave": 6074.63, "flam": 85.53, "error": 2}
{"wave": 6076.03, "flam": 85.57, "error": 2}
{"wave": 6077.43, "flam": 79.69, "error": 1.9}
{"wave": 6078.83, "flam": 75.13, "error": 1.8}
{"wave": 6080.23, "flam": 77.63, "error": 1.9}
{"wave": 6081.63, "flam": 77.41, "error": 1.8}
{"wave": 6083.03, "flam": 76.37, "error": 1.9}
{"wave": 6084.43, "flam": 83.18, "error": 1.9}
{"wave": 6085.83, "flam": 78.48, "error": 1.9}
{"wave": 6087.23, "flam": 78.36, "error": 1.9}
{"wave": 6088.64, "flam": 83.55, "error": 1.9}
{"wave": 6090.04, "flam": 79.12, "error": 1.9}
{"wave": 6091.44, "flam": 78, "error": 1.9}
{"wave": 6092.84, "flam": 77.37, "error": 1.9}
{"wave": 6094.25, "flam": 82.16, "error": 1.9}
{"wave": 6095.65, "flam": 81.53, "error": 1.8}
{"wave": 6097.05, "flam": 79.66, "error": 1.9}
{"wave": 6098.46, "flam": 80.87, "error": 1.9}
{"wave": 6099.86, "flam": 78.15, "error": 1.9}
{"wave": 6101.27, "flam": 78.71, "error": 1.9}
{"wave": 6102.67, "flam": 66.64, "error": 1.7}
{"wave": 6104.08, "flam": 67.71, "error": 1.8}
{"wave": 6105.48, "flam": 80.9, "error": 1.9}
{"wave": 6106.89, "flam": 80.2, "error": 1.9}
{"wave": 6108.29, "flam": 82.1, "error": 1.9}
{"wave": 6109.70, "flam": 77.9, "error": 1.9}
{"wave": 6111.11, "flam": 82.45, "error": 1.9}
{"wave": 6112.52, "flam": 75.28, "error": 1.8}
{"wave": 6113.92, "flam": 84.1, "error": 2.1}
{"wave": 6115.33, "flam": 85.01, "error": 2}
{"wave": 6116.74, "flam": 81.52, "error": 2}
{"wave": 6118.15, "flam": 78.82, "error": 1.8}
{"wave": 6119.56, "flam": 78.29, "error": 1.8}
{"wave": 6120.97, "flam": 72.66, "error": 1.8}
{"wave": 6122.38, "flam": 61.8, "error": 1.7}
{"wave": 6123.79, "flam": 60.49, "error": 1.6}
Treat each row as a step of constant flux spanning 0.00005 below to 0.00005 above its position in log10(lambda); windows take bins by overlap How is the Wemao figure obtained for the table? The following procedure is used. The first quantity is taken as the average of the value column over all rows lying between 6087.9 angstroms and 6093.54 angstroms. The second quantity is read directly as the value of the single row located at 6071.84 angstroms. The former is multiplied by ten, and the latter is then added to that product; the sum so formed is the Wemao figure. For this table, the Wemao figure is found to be 875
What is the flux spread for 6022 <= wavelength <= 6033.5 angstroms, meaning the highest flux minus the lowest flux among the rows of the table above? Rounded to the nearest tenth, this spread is 6.4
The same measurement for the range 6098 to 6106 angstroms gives 14.3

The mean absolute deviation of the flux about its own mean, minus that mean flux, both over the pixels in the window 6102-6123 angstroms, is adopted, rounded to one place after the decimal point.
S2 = -71.6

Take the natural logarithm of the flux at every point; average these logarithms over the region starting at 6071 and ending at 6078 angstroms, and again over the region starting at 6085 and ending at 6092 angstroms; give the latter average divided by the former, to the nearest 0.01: 0.99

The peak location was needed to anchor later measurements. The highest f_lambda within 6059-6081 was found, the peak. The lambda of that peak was 6076.03 angstroms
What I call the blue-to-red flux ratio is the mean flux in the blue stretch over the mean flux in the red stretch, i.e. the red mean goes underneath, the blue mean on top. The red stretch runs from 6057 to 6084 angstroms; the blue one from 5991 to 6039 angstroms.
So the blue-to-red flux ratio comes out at 1.00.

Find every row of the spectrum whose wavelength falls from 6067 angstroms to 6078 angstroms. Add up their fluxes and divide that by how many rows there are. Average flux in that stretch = 82.2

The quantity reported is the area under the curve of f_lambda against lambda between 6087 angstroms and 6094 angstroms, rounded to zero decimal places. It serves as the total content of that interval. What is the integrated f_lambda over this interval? 556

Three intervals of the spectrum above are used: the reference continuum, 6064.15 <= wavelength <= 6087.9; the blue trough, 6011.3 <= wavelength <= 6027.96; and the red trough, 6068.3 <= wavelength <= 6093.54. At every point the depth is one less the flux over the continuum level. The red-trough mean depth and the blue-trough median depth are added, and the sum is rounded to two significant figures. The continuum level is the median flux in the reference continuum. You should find 0.017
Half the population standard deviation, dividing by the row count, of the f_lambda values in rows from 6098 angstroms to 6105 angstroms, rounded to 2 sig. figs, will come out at 3.0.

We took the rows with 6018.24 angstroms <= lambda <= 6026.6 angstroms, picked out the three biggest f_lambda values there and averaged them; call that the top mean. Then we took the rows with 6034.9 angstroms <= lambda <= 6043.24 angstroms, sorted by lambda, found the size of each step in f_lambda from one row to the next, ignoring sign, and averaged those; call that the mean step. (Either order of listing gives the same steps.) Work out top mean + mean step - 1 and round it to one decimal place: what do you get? 81.6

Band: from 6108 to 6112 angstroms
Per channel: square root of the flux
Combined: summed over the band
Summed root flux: 27.0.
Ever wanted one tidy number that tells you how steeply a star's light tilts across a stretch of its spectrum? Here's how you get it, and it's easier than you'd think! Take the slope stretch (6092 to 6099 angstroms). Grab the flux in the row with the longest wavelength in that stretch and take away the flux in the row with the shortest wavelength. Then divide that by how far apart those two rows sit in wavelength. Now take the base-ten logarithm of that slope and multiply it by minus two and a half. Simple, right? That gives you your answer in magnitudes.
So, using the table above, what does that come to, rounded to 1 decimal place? 0.5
